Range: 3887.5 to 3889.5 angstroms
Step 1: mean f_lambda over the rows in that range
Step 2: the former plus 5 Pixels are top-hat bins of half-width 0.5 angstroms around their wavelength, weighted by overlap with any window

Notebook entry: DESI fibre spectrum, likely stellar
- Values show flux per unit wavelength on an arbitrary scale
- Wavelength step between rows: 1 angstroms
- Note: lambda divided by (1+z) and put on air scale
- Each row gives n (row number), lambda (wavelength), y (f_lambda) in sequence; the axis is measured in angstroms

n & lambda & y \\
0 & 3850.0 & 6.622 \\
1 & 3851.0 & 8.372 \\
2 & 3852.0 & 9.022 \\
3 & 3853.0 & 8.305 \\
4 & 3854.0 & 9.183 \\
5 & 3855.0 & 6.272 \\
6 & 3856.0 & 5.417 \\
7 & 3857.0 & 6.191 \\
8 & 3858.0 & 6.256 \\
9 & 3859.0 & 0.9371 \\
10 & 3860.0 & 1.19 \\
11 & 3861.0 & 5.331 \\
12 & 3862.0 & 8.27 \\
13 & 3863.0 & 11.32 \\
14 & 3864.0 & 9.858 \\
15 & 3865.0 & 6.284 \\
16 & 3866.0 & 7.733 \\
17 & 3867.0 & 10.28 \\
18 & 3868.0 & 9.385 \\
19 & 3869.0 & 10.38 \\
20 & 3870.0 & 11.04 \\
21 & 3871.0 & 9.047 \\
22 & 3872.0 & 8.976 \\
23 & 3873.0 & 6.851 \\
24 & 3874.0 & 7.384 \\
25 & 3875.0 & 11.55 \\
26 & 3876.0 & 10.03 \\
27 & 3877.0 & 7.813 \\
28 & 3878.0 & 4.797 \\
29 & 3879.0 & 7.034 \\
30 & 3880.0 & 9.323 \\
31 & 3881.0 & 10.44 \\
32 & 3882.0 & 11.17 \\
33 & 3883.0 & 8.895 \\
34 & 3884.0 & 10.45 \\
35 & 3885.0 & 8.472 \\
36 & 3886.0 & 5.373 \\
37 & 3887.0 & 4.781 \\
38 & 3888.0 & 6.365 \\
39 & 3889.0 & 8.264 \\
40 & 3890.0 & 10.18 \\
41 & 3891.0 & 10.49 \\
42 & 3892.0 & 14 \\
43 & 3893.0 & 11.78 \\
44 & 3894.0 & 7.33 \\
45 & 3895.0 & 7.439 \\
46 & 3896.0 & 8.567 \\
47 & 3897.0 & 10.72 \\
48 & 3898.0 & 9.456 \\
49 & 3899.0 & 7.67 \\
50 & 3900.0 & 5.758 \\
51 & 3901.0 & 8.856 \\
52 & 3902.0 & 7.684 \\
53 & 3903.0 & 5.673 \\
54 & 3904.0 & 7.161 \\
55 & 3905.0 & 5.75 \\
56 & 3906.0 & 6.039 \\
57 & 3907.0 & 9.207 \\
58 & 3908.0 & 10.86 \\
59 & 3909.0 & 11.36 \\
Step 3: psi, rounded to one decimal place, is 12.3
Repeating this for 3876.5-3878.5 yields 11.3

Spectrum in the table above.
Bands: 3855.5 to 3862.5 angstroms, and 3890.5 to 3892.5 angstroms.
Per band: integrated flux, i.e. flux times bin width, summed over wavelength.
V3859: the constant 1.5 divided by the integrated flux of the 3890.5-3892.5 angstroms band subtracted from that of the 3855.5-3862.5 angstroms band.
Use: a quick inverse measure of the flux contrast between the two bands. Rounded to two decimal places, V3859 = 0.16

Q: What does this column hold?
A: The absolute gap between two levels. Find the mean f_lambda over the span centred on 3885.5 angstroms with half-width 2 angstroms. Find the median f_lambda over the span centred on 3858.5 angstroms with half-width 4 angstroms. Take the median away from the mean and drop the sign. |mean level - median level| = 1.5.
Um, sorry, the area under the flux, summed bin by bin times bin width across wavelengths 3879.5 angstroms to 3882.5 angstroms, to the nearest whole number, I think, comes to 31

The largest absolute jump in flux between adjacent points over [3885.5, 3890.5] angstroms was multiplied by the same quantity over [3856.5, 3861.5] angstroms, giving 10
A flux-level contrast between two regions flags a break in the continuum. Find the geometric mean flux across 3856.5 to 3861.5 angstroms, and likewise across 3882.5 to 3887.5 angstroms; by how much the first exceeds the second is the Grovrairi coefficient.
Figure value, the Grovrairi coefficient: -4.3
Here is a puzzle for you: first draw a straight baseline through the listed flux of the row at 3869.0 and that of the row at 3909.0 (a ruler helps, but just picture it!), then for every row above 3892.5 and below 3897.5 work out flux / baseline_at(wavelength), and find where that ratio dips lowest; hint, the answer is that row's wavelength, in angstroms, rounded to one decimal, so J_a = 3894.0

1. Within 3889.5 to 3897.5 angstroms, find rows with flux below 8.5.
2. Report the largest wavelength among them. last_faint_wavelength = 3895.0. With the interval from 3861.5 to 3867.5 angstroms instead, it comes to 3866.0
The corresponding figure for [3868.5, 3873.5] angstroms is 3873.0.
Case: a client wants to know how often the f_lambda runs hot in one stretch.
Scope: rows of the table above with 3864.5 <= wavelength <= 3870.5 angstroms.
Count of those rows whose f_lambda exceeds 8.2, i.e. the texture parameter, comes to 4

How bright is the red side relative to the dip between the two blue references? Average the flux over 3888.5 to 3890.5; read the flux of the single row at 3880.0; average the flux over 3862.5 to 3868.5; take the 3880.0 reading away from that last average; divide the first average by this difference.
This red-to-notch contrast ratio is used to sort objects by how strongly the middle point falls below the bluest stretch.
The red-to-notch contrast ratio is -51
